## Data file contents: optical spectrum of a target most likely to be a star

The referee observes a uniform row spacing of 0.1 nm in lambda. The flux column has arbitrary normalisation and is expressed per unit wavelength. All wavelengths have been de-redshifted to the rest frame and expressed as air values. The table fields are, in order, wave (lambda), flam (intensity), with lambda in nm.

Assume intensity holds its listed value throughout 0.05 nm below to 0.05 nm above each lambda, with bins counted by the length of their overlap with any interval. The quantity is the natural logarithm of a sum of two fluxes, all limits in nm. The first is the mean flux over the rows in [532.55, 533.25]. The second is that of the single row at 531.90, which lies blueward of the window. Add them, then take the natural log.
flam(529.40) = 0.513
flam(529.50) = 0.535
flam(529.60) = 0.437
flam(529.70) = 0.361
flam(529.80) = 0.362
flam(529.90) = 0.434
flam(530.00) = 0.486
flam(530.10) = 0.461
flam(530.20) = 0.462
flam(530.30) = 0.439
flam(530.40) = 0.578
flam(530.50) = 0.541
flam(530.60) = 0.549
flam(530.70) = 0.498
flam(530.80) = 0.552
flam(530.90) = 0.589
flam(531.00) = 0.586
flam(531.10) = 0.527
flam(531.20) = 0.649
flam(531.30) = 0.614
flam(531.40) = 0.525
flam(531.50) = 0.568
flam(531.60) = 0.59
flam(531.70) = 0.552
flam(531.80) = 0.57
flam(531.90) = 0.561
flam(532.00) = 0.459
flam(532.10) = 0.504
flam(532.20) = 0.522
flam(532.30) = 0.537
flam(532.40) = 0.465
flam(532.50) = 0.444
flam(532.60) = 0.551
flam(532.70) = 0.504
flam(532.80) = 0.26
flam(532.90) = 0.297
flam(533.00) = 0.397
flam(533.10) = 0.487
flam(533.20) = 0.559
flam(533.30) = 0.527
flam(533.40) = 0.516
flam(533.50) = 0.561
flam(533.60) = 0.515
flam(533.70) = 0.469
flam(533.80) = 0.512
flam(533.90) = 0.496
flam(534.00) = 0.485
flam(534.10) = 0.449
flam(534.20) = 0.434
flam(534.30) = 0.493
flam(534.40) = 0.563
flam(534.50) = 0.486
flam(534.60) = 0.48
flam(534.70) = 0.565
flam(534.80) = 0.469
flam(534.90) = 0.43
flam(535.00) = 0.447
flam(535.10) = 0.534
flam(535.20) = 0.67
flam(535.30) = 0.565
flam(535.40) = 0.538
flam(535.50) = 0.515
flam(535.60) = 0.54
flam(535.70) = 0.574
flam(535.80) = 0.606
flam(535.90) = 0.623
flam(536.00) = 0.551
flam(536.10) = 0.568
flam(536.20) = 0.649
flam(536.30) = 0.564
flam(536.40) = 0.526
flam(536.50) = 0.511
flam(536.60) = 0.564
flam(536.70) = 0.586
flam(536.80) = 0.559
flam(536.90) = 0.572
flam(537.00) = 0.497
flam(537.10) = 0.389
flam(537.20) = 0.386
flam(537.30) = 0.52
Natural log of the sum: -0.003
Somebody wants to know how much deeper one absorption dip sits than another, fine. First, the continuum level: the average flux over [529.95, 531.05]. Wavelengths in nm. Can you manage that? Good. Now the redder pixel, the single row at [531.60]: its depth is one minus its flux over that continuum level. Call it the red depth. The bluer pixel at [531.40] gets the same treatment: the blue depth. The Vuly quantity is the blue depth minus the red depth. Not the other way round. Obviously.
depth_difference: 0.12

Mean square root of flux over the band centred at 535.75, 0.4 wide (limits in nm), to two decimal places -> 0.77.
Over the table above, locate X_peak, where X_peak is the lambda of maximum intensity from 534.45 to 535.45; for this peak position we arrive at 535.20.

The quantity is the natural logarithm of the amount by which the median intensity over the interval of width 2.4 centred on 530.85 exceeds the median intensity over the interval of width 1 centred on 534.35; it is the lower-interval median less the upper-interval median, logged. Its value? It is -2.82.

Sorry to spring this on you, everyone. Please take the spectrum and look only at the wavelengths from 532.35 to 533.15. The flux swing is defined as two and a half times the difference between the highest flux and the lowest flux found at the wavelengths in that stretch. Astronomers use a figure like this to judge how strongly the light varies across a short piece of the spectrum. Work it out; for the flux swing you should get 0.73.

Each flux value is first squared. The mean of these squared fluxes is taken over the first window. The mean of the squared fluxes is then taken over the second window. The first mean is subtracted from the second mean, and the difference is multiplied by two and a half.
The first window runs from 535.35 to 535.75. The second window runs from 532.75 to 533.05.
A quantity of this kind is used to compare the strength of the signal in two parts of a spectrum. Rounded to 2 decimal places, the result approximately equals -0.47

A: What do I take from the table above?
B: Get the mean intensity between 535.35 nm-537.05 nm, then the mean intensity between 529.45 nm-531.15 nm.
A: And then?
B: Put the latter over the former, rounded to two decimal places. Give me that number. 0.88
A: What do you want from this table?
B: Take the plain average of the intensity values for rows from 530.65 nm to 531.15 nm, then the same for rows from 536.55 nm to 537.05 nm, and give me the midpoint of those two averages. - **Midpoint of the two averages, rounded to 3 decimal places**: 0.553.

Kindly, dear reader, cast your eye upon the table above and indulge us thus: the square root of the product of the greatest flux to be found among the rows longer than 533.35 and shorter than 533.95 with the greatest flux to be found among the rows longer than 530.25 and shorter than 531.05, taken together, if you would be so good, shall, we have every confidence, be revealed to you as 0.575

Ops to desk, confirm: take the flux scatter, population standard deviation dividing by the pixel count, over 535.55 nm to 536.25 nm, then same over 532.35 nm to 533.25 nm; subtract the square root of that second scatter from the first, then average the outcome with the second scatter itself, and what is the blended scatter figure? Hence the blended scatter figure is -0.09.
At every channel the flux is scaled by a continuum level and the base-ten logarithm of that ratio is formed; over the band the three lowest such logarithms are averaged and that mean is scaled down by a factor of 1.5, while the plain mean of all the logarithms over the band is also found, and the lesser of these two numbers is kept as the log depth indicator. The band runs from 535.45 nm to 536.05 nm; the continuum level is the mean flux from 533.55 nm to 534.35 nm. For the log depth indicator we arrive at 0.030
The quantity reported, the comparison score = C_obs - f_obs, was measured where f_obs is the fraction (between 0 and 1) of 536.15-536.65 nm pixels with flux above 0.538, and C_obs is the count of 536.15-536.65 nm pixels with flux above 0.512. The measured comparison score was 3.4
